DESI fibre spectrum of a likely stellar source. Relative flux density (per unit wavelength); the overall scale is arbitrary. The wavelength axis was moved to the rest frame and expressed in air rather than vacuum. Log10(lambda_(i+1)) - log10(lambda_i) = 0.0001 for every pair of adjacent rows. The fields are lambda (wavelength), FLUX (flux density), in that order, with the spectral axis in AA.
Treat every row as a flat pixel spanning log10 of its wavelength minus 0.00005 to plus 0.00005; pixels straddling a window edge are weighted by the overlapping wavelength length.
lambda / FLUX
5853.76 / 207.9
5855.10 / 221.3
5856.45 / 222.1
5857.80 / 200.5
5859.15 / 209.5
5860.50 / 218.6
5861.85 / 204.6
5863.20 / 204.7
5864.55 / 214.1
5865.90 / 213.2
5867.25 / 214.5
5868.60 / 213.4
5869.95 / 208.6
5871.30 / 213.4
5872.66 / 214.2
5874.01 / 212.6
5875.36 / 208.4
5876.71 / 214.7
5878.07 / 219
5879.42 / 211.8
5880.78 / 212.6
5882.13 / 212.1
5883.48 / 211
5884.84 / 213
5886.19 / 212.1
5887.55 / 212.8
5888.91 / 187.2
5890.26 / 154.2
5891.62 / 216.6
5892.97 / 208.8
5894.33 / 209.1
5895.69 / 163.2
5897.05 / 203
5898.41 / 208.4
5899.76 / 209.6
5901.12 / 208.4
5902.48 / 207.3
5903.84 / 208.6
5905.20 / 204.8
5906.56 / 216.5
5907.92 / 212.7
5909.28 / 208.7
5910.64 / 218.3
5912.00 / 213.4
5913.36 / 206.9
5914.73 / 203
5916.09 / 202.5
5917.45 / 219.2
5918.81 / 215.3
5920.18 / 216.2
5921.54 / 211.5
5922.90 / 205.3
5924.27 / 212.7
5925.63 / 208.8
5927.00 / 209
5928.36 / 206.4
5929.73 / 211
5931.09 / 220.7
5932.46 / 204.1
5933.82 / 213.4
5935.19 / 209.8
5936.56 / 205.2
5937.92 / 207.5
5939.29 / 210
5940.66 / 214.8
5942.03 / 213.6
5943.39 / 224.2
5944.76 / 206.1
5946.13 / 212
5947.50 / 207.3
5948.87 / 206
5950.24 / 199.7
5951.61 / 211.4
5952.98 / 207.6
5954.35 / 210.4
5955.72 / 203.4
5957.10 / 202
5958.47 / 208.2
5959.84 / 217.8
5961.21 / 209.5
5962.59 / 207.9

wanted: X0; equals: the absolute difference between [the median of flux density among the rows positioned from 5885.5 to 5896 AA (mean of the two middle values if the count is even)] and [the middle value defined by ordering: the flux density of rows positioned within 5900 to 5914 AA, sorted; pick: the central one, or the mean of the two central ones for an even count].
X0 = 0.3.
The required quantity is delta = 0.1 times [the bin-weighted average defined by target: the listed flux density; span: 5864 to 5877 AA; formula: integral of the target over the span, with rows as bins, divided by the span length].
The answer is 21.27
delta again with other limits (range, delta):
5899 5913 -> 21.09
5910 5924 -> 21.11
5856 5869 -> 21.13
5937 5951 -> 21.01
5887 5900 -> 19.68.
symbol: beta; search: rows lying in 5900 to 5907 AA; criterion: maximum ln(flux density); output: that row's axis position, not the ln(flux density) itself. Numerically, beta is 5906.56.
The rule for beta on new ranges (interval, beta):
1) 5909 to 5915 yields 5910.64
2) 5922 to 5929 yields 5924.27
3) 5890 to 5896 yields 5891.62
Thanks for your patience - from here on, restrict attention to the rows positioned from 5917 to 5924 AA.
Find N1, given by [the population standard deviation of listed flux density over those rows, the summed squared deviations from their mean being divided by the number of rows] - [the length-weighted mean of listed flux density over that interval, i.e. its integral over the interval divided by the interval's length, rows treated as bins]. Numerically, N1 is -208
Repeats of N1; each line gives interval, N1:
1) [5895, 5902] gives -181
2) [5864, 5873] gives -211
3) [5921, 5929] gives -206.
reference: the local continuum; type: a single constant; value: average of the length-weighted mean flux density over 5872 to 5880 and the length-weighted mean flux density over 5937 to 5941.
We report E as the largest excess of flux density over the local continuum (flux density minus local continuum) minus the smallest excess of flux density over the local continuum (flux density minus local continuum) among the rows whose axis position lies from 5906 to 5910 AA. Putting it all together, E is 7.8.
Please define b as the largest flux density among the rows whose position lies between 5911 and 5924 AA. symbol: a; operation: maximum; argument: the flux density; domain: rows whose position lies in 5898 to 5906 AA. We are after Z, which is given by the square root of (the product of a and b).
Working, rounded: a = 209.6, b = 219.2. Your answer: 214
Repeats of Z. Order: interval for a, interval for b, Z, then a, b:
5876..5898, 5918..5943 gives 220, 219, 220.7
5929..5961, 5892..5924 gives 222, 224.2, 219.2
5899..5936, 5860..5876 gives 220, 220.7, 218.6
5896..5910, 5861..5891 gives 218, 216.5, 219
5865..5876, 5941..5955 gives 219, 214.5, 224.2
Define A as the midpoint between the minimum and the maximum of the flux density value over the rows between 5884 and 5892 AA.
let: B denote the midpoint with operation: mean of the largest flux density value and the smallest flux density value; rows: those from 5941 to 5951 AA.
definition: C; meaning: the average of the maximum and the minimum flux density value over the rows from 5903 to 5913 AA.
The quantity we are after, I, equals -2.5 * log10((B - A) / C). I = 2.3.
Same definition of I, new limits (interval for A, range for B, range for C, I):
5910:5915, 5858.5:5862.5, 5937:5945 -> 5.9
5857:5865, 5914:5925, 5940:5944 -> 5.6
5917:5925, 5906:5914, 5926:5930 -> 6.9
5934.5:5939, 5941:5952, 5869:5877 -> 4.2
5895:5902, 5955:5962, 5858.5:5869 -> 2.4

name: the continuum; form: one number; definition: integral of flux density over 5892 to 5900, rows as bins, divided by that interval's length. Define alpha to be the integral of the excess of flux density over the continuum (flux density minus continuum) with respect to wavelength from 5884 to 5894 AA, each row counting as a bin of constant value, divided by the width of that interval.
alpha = 1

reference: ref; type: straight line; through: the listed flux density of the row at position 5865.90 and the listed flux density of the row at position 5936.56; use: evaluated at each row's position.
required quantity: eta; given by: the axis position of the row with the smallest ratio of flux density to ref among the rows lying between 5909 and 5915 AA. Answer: 5914.73 AA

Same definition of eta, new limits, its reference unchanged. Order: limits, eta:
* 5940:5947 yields 5944.76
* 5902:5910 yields 5905.20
